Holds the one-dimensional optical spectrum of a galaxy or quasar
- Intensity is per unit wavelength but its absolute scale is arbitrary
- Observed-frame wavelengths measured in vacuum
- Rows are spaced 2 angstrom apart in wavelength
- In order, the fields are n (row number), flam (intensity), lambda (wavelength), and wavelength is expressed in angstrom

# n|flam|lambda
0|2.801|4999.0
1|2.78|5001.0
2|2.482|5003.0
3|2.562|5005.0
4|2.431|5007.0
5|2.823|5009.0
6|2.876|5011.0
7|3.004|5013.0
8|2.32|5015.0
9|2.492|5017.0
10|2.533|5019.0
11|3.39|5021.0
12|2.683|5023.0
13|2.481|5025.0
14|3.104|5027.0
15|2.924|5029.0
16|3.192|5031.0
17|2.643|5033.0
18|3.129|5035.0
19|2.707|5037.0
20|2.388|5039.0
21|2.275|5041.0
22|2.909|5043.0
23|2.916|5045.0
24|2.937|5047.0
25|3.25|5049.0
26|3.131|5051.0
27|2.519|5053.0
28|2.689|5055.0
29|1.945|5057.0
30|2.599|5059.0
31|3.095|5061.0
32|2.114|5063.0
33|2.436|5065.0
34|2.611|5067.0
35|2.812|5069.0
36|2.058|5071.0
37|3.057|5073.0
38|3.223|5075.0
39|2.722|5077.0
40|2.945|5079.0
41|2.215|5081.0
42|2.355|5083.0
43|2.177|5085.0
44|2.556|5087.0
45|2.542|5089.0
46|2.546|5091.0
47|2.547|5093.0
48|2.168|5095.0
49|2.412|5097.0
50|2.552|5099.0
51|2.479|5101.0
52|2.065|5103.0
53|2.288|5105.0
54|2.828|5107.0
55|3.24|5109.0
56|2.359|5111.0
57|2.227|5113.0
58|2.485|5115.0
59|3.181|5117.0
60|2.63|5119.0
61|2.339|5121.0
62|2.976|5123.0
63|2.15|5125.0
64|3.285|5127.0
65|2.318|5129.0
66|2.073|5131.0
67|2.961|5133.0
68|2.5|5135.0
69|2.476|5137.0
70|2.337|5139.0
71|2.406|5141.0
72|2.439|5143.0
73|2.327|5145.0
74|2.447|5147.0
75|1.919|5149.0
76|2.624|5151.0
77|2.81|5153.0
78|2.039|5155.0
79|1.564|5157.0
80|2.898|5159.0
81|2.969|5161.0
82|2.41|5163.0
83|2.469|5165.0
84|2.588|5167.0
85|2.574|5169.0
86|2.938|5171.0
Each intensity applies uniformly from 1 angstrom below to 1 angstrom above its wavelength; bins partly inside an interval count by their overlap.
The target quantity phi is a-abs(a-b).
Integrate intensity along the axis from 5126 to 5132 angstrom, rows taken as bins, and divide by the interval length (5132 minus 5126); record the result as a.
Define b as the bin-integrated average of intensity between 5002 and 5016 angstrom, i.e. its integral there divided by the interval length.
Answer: 2.47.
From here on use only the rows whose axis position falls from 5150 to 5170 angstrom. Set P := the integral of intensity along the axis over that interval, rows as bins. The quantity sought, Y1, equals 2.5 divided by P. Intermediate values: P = 50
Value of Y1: 0.050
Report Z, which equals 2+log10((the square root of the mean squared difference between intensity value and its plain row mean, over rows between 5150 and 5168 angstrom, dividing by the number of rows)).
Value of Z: 1.62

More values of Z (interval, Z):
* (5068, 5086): 1.60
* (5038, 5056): 1.50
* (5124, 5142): 1.56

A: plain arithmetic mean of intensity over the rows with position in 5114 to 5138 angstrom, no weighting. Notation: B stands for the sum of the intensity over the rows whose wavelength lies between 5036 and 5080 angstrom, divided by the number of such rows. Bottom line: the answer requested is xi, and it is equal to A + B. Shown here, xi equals 5.3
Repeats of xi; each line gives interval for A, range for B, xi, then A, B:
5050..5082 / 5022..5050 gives 5.5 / 2.64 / 2.82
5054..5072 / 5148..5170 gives 4.9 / 2.48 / 2.44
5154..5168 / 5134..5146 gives 4.8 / 2.42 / 2.41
